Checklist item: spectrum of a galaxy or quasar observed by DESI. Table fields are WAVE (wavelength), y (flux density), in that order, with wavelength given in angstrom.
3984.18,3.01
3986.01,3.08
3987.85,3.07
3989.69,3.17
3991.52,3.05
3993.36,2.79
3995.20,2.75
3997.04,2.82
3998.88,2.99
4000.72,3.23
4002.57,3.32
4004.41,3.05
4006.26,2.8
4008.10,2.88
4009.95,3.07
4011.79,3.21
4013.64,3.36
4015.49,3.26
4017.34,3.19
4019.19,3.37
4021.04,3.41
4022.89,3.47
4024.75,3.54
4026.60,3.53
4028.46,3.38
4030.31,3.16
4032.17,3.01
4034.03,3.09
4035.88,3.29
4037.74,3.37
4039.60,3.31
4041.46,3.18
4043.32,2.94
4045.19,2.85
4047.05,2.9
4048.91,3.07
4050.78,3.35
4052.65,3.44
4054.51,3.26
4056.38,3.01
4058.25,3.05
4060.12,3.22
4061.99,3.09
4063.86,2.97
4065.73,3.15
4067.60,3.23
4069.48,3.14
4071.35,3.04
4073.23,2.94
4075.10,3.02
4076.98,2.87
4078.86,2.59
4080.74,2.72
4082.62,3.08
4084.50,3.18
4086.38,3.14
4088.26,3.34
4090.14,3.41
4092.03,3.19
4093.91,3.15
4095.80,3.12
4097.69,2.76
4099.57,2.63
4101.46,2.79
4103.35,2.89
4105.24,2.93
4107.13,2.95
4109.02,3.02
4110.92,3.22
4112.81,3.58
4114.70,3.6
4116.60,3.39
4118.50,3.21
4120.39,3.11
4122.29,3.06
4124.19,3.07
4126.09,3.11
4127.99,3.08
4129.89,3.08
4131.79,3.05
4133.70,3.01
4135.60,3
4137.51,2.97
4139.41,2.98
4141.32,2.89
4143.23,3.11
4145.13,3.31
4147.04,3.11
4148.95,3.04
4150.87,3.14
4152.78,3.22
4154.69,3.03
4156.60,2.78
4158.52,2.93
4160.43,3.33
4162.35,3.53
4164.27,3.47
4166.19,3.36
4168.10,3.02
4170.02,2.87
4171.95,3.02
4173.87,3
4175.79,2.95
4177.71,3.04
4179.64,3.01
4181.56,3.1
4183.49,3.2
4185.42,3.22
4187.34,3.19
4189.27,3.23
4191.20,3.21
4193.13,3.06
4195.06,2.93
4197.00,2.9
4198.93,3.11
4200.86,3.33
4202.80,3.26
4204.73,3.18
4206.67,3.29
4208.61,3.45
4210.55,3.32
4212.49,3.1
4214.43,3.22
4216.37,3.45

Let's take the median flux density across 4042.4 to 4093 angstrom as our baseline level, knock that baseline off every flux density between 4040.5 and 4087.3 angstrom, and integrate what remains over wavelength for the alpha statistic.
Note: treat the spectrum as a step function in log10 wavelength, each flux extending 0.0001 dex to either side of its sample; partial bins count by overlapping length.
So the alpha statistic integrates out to -1.1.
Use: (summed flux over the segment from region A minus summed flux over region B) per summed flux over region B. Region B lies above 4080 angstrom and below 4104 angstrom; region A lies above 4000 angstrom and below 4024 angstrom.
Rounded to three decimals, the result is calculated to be 0.056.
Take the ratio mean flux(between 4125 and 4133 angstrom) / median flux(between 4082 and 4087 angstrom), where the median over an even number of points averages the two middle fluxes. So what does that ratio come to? 0.98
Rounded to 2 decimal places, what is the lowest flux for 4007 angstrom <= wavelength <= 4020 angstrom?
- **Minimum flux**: 2.88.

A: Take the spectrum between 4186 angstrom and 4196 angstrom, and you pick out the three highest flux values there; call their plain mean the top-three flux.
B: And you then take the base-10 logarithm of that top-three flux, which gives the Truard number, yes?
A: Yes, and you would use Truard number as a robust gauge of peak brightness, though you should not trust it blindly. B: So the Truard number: 0.51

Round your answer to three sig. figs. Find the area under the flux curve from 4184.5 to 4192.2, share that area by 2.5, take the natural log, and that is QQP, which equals 2.29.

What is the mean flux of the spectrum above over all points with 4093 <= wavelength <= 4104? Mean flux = 2.89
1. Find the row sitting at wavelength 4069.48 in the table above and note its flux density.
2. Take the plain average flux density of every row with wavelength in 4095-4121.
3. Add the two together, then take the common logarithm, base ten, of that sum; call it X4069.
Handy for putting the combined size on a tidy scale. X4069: 0.794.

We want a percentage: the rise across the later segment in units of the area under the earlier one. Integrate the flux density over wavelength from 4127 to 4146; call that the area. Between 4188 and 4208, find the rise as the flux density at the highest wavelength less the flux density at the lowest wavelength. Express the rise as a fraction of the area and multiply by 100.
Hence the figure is 0.10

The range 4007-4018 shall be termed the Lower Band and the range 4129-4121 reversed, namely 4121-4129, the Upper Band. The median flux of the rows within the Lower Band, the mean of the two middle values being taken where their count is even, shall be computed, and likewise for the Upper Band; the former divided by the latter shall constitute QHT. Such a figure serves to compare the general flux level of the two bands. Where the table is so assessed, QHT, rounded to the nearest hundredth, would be 1.04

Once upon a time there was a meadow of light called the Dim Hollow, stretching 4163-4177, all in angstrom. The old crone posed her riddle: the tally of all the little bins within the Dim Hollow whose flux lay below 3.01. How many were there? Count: 3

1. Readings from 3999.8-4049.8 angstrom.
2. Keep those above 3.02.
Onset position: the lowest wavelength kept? 4000.72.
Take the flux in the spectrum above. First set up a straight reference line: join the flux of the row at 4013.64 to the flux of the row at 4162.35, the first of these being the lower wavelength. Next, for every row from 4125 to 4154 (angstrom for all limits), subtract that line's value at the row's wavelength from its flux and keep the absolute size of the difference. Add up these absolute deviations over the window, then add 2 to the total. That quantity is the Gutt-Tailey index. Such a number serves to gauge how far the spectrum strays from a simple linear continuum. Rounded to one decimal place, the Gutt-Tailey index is 8.5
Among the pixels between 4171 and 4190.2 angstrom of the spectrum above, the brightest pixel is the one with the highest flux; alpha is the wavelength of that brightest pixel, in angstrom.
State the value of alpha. 4189.27 angstrom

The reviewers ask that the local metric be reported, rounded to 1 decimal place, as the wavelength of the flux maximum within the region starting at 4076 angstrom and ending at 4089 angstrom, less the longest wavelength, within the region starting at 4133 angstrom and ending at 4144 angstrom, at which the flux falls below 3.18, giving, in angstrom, -55.0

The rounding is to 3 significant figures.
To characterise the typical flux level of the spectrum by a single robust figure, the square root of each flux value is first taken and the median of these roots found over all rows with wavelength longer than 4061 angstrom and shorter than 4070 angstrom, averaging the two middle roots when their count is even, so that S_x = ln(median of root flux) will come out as 0.572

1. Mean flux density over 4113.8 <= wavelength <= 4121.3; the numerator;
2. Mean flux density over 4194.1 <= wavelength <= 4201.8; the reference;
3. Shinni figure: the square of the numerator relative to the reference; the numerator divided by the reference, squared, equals 1.18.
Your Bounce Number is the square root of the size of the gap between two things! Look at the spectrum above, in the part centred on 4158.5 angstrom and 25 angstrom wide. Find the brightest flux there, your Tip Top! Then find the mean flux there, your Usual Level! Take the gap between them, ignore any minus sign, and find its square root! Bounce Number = 0.62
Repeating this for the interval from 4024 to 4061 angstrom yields 0.59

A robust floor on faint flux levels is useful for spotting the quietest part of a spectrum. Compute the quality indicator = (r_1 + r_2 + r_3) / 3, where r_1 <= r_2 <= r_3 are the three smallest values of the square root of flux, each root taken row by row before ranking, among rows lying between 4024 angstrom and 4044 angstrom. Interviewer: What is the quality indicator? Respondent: 1.74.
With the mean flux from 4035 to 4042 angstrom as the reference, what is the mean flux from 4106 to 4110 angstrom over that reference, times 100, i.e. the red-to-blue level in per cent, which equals 91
